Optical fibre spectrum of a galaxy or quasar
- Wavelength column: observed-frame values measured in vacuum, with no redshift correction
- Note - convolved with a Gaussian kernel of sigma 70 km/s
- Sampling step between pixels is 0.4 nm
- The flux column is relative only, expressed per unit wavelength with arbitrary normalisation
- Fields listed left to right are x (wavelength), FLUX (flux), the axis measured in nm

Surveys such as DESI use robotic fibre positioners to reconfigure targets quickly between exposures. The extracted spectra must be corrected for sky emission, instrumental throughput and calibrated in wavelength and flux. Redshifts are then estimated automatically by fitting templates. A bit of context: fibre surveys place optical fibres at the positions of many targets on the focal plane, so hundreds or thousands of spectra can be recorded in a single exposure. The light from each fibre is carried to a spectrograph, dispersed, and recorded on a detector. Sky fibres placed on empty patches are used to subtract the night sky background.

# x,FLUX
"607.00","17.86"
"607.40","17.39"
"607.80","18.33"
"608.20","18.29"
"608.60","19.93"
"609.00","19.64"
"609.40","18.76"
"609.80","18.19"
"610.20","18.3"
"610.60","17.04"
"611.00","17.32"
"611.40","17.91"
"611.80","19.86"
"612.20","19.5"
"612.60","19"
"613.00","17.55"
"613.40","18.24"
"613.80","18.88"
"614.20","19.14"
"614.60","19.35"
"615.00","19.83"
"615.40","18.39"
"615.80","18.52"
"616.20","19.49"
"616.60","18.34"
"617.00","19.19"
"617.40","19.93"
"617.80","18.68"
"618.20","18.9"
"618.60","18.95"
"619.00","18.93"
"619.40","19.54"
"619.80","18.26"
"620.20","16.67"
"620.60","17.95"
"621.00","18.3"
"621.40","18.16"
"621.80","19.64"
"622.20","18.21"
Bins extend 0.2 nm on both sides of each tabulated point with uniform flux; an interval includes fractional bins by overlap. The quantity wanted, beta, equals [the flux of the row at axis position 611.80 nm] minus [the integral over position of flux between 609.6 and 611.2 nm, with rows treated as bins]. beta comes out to -8.5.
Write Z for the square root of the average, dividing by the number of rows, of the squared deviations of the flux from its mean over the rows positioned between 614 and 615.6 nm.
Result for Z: 0.52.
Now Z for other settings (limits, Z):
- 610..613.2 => 0.98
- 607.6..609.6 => 0.68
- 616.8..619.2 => 0.40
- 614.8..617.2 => 0.58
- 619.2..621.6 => 0.84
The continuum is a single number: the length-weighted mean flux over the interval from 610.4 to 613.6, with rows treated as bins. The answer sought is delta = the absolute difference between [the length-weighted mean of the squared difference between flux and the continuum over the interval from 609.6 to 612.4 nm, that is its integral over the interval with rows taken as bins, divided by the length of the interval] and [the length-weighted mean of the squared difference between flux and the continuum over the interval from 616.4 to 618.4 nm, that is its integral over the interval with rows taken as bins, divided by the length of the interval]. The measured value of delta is 0.15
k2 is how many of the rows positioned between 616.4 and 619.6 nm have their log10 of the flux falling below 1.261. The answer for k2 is 0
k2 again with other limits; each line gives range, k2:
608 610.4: 1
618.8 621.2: 2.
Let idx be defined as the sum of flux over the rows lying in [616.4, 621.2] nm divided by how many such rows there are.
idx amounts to 18.6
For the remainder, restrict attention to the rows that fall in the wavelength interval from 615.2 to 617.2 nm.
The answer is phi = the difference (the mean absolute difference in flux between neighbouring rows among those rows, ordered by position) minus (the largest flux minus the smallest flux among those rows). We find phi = -0.4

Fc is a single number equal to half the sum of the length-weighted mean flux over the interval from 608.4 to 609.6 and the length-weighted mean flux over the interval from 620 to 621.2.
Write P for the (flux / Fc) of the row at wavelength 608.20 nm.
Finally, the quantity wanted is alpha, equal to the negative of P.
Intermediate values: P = 0.99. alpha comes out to -0.99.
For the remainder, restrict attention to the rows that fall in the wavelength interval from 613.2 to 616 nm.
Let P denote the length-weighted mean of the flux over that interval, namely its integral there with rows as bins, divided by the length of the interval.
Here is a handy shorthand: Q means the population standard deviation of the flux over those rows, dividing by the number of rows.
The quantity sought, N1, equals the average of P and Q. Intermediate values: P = 18.9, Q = 0.53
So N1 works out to 9.72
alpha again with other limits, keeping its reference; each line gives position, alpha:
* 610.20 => -0.99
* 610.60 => -0.92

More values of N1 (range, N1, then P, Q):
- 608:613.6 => 9.72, 18.5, 0.91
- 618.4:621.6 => 9.57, 18.3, 0.80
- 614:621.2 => 9.78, 18.8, 0.75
